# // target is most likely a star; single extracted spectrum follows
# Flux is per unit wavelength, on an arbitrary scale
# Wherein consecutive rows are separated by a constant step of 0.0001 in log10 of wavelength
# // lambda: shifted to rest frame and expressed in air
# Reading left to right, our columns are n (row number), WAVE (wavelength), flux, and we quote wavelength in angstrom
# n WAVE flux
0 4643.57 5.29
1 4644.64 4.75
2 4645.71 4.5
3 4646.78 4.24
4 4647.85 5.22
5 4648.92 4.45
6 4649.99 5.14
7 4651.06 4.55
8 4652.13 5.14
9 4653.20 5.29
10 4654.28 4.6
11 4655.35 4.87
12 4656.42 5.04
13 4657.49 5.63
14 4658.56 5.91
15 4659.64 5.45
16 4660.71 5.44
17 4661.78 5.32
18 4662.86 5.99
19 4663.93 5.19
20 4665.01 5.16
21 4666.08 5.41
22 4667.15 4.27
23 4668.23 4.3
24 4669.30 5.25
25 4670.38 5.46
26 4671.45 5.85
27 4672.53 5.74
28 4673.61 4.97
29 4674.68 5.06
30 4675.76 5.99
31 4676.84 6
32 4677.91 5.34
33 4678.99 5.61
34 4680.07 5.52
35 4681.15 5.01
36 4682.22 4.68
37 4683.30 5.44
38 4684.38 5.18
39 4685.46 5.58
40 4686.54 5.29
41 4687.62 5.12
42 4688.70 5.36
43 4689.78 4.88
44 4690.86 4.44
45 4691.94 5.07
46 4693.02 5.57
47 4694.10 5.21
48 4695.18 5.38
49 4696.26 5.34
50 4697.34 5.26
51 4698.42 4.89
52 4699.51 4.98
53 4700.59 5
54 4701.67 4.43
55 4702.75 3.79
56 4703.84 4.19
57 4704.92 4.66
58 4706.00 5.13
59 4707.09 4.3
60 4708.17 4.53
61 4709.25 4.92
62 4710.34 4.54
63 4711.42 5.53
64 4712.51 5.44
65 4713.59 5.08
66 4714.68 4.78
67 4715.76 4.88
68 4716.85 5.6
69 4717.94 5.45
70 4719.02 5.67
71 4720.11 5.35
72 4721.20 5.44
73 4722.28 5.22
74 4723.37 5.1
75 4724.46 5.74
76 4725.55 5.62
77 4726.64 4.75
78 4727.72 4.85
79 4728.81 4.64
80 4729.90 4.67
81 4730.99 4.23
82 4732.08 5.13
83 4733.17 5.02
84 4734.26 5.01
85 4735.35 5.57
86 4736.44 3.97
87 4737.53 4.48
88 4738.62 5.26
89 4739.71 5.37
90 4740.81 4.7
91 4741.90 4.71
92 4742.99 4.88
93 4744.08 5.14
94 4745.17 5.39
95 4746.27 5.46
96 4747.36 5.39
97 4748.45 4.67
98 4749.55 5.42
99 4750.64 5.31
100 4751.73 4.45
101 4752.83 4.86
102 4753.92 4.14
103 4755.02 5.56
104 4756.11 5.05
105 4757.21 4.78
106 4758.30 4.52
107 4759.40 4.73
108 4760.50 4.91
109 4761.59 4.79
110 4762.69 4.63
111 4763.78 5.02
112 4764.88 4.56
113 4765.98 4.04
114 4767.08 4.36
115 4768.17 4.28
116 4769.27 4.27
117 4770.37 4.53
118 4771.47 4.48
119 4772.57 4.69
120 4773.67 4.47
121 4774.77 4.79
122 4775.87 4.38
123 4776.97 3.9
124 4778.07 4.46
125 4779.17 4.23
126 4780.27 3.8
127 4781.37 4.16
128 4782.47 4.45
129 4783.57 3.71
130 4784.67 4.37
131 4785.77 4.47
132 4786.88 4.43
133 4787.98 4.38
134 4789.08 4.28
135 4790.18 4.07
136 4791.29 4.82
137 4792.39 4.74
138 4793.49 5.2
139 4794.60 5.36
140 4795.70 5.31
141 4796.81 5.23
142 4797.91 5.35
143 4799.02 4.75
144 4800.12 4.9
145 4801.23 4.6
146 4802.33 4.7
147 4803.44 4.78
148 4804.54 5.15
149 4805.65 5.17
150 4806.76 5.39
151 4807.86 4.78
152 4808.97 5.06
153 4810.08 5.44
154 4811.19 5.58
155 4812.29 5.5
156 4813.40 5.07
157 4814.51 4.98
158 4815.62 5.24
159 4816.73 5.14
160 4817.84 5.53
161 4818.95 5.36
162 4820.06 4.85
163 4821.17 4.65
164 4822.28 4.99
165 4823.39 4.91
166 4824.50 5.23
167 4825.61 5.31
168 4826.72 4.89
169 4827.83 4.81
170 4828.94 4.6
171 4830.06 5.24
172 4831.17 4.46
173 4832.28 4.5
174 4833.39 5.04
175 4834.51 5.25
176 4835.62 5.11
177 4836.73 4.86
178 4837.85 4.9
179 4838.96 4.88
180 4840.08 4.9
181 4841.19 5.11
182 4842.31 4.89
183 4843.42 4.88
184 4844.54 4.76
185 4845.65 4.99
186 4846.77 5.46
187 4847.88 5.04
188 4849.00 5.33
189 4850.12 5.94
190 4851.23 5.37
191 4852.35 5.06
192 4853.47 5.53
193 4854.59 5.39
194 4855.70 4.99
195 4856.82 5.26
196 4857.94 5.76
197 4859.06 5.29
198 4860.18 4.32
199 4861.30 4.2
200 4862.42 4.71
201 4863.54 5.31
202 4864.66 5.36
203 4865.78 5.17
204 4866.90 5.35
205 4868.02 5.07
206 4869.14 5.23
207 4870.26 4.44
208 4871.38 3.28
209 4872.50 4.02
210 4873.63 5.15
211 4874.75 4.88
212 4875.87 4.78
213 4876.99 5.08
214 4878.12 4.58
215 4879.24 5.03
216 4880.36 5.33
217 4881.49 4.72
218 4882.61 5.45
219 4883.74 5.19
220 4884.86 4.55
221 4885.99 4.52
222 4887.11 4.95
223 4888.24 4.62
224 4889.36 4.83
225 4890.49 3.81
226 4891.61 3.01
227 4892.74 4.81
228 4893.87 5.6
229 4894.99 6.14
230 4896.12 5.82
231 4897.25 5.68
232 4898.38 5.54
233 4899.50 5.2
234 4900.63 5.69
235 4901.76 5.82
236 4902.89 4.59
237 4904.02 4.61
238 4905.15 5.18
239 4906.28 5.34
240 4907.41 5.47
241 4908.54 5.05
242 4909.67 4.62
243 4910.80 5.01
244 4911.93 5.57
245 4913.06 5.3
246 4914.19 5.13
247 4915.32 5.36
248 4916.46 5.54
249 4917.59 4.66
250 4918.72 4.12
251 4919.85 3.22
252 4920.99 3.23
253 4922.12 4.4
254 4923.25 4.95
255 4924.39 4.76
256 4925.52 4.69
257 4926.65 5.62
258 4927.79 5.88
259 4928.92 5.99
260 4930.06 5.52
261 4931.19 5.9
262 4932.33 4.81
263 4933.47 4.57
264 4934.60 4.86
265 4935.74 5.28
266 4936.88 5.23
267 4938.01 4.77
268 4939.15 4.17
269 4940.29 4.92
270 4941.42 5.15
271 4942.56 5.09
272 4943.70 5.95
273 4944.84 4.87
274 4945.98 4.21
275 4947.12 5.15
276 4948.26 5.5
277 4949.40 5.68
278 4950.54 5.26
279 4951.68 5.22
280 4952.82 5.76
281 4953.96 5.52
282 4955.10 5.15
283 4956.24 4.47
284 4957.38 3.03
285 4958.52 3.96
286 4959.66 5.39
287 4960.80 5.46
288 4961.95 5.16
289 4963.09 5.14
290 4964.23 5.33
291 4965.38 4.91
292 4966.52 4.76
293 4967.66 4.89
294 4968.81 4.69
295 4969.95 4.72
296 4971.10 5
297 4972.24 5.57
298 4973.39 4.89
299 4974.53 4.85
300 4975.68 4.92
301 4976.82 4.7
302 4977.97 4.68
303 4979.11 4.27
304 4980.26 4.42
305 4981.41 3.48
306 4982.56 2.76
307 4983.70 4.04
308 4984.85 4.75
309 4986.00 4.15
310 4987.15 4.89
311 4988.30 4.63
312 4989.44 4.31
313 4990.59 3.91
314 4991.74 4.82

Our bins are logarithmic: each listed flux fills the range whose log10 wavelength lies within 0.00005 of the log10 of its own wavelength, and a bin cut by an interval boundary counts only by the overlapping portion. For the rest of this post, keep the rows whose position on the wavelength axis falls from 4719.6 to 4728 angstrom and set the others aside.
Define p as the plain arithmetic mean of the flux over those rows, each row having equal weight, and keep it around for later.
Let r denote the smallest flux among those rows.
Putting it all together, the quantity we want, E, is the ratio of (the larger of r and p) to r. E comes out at 1.11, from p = 5.3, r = 4.75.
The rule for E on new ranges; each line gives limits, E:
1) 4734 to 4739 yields 1.22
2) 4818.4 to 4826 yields 1.08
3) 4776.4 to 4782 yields 1.08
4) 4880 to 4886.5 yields 1.10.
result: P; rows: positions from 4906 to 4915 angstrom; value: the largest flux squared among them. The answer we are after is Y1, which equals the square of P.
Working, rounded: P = 31.0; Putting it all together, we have 963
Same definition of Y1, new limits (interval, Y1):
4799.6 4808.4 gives 844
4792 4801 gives 825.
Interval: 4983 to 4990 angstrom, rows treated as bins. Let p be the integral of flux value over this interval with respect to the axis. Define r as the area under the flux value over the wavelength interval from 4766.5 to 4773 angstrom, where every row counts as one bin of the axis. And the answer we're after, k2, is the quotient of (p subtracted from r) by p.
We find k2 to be -0.07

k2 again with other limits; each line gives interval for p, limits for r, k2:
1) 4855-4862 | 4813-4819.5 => -0.03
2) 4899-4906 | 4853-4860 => 0.02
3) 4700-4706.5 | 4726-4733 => 0.13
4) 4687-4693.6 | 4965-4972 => 0.02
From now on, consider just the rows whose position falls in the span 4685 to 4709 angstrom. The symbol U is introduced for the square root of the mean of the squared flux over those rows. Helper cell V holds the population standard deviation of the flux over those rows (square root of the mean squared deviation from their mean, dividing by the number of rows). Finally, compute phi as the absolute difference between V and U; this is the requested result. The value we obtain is 4.48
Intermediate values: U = 4.95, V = 0.47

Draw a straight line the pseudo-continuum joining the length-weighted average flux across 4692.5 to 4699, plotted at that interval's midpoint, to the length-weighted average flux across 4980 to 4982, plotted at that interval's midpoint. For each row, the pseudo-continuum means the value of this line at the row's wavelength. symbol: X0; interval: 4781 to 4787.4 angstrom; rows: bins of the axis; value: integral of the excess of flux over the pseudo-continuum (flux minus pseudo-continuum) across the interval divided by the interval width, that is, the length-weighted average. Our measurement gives -0.6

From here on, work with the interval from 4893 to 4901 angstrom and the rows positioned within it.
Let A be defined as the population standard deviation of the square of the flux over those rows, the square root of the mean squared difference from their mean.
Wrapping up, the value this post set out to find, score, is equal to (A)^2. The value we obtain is 9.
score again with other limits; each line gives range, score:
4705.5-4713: 19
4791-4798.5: 6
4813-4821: 5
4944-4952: 19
